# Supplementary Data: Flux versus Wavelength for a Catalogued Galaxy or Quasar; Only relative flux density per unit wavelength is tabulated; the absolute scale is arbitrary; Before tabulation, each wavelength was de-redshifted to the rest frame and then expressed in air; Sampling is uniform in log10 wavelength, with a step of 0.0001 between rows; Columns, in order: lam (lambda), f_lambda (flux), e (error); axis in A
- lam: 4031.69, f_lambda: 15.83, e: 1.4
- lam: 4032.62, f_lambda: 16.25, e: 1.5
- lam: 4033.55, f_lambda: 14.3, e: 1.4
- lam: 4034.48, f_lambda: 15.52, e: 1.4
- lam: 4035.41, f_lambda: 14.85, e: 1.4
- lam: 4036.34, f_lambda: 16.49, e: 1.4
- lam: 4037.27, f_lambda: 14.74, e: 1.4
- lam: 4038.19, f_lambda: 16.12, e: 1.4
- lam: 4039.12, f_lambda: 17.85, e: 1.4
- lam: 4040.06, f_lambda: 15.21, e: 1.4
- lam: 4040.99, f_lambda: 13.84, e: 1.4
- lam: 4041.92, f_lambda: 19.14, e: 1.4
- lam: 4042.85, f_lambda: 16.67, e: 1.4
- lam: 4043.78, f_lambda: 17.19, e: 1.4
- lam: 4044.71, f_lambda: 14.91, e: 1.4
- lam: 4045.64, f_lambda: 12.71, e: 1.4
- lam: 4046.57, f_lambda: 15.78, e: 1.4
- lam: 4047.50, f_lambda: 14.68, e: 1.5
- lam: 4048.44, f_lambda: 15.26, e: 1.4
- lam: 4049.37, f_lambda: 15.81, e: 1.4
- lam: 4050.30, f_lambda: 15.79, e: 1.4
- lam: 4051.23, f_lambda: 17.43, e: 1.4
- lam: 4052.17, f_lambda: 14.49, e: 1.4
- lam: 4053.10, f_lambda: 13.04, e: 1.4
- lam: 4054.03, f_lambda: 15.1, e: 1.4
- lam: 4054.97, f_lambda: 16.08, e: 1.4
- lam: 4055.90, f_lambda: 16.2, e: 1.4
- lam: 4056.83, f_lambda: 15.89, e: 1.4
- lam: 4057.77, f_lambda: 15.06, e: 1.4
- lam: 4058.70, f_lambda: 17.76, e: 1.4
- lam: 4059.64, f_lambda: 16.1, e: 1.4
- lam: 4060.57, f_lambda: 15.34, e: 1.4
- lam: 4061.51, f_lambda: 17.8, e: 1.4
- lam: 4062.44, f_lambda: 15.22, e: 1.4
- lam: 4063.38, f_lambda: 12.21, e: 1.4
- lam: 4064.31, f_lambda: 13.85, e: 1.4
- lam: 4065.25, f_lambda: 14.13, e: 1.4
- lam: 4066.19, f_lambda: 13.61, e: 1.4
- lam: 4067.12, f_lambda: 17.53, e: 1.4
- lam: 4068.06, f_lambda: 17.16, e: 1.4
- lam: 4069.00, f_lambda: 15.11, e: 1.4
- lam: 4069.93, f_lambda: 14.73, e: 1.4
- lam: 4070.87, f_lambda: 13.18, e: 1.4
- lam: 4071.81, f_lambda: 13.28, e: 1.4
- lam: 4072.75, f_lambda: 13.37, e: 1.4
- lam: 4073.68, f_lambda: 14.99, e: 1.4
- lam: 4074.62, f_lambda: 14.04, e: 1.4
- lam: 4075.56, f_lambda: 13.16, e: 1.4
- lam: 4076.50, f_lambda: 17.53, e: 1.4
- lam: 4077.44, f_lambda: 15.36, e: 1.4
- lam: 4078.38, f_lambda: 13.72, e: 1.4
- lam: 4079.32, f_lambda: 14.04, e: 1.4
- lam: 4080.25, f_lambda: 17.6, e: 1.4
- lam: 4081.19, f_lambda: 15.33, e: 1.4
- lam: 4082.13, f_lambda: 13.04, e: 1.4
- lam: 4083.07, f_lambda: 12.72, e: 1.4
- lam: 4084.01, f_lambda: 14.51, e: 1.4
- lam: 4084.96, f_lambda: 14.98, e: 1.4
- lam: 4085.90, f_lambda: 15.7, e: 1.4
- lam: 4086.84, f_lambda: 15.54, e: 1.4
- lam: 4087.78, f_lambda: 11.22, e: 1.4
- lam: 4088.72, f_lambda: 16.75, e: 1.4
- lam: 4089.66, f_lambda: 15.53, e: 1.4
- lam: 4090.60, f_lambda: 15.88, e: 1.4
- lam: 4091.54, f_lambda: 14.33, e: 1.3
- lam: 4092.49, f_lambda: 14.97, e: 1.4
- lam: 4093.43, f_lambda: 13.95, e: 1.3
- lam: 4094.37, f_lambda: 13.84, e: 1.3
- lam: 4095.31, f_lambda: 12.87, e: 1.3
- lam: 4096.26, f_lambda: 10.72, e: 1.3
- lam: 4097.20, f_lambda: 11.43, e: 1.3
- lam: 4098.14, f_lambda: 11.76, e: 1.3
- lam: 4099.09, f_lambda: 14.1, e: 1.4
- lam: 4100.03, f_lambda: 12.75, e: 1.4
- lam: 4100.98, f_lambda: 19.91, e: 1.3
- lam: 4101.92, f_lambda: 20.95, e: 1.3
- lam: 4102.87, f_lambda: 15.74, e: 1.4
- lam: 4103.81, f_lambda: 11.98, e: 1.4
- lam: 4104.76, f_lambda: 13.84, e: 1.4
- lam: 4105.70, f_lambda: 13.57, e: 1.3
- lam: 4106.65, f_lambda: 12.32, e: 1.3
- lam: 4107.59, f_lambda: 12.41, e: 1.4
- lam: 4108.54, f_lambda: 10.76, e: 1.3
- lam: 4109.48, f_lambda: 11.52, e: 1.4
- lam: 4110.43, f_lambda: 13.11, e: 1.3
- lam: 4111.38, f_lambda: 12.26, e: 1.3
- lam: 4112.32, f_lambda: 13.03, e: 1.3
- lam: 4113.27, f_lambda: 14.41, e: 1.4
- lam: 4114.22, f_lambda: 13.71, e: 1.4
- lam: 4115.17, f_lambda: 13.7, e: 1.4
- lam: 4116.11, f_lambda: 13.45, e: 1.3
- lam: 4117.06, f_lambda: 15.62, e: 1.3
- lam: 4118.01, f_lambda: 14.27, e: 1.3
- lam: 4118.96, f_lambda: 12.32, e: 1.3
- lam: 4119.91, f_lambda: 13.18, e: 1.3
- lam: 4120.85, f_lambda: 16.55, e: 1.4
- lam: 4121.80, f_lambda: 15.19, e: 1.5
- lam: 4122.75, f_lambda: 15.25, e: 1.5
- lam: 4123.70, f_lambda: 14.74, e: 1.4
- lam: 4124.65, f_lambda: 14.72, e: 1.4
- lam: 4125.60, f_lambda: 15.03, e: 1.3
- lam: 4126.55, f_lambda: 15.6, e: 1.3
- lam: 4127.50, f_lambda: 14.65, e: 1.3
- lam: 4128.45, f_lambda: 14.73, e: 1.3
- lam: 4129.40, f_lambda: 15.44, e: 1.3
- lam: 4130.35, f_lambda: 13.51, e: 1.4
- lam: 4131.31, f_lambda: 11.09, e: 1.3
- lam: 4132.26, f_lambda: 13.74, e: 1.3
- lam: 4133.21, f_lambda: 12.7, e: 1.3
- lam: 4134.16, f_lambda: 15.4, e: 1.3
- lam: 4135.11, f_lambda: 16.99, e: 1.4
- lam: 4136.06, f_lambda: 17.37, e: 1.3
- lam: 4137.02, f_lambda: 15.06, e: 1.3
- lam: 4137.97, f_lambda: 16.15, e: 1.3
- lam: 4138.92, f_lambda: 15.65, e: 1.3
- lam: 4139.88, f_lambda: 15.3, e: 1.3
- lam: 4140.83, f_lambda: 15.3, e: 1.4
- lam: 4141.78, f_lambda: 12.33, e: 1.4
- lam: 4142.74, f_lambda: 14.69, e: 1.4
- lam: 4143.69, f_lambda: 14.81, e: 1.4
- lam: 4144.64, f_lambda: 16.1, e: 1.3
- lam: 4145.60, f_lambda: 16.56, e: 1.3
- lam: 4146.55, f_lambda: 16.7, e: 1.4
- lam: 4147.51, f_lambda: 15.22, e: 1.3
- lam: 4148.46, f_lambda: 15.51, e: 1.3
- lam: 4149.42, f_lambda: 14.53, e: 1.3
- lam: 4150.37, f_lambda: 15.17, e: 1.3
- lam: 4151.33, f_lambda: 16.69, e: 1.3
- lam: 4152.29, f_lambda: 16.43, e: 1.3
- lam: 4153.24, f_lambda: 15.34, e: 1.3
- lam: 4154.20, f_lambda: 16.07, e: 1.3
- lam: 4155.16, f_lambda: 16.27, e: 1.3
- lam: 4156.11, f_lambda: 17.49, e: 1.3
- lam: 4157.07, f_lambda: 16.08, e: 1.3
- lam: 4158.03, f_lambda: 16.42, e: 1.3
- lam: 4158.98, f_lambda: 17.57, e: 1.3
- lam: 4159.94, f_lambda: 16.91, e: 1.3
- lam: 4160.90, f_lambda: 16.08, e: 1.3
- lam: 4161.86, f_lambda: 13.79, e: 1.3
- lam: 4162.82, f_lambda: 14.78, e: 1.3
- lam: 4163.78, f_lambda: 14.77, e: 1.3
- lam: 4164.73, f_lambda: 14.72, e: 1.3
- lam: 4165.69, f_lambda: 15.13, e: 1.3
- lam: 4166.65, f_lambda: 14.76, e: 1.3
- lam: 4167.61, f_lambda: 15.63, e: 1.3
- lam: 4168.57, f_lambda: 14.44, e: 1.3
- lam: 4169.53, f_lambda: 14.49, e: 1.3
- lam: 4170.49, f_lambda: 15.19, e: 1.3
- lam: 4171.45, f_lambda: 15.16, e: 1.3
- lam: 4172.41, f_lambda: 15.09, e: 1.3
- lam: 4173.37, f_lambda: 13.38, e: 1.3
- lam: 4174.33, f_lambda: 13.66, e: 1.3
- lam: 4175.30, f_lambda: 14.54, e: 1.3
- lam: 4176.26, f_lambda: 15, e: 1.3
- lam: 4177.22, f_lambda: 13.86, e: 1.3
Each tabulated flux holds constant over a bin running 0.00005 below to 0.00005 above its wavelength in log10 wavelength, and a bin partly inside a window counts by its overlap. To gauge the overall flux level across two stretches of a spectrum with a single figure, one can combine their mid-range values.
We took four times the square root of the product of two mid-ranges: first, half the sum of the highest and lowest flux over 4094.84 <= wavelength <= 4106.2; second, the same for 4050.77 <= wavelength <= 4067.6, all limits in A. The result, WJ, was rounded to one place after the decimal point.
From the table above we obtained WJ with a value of 61.7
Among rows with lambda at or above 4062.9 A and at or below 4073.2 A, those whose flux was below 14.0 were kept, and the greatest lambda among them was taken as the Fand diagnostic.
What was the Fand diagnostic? 4072.75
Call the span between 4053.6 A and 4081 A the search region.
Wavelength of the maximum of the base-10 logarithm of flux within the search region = 4061.51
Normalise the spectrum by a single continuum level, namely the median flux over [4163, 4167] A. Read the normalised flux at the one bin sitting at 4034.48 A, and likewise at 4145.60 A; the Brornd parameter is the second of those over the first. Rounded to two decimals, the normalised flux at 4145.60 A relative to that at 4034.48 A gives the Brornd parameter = 1.07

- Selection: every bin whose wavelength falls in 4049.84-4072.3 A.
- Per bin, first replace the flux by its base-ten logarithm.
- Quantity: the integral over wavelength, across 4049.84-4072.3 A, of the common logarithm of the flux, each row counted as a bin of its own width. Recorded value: 26.5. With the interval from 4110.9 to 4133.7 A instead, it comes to 26.2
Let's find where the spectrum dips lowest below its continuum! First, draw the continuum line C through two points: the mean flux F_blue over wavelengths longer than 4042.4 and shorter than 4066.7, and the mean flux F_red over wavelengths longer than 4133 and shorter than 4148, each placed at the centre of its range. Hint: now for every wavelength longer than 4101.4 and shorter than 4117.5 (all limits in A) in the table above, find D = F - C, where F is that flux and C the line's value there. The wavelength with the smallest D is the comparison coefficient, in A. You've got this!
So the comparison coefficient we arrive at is 4108.54 A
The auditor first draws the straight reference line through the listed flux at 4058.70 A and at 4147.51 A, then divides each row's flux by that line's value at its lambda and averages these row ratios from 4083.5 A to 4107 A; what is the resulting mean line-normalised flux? 0.860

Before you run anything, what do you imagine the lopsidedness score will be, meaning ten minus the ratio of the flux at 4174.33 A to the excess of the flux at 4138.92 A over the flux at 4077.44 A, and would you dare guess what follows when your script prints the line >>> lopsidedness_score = -37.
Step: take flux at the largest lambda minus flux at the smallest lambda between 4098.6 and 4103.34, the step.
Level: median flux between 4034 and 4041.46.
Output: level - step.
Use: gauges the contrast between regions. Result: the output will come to 13.7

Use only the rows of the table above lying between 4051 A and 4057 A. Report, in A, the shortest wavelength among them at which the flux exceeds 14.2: 4051.23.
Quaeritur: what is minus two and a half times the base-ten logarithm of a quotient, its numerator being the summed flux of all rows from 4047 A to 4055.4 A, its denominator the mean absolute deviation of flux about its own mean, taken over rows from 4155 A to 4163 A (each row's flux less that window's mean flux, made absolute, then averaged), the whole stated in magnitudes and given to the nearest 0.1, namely -5.5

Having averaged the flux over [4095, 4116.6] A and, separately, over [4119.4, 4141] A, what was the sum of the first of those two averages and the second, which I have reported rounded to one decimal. 28.4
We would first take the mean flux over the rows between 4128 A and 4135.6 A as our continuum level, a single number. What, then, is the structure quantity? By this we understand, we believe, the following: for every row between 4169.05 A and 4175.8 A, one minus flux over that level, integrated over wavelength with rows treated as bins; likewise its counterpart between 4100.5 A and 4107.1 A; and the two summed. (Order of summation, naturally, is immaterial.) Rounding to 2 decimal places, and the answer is -0.73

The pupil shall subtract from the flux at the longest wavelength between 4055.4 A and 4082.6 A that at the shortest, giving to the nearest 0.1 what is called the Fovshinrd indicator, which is -3.2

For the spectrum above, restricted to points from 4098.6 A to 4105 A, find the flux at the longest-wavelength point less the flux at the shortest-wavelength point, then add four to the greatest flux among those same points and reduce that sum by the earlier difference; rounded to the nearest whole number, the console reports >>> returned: 25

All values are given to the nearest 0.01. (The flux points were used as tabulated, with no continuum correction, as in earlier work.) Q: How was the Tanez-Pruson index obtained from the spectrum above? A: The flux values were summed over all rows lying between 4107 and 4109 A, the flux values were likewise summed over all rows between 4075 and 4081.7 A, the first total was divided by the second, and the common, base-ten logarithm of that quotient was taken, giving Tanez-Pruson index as -0.66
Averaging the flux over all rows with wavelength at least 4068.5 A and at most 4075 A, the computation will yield 14.1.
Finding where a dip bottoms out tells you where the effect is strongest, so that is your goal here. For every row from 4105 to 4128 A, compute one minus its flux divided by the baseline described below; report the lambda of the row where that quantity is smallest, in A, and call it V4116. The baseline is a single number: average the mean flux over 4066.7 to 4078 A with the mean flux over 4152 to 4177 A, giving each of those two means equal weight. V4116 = 4120.85 A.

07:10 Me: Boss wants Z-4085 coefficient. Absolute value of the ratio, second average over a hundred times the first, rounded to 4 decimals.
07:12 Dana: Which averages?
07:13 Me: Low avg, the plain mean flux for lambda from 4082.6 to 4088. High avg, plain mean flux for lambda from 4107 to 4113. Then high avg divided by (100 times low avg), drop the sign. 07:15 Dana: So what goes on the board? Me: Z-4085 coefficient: 0.0086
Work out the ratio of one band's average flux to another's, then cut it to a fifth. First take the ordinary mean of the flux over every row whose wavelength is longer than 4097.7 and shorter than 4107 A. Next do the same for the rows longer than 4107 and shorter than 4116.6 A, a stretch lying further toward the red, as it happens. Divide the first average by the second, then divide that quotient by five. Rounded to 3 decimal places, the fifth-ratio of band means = 0.229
